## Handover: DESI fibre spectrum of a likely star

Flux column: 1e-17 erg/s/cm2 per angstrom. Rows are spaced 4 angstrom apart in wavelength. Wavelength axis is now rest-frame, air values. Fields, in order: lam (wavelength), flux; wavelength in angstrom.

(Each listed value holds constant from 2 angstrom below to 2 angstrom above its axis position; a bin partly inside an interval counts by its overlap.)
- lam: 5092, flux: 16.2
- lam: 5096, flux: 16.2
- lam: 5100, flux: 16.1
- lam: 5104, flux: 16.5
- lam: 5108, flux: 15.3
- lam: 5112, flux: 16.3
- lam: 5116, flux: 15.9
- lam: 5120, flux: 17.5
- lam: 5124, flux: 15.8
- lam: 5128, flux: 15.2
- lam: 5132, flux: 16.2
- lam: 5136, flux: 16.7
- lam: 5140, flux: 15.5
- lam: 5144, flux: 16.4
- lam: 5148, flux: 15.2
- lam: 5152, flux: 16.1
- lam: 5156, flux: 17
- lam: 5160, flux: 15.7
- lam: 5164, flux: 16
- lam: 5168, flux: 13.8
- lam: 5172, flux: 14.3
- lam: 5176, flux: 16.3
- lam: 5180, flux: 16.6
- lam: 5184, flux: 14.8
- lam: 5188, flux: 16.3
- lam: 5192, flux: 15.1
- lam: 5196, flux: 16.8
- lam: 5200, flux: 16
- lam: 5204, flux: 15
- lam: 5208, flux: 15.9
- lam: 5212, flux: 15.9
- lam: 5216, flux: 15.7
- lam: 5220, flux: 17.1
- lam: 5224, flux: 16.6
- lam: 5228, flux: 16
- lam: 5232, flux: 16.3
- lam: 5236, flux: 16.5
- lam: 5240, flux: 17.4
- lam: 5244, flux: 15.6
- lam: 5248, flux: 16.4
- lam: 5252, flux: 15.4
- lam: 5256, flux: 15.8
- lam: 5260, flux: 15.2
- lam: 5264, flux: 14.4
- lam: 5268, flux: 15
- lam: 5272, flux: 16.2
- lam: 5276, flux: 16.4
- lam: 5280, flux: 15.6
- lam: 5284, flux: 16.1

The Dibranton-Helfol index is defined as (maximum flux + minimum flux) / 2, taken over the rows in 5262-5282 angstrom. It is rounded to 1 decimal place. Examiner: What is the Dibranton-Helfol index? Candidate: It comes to 15.4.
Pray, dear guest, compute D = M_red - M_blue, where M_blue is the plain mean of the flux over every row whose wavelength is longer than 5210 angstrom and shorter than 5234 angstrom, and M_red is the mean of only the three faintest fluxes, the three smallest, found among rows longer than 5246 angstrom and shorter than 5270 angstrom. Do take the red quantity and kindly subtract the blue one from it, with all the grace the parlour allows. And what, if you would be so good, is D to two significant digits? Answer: -1.4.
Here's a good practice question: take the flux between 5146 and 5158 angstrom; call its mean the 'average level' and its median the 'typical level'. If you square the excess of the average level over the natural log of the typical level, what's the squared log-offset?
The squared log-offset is 177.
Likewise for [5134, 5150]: 174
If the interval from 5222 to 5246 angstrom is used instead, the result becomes 185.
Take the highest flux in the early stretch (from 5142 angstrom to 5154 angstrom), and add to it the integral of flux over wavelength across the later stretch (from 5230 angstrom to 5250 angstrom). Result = 345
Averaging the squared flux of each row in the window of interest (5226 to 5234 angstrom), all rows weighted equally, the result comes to 261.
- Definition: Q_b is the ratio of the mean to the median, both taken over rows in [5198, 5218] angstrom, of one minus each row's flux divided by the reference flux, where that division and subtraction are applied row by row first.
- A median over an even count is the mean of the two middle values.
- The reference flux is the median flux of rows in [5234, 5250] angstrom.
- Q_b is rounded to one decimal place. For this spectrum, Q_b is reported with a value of 1.4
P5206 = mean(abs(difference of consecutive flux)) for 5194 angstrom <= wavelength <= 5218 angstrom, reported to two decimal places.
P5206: 0.58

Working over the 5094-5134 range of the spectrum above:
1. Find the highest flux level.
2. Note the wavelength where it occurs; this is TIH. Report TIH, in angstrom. 5120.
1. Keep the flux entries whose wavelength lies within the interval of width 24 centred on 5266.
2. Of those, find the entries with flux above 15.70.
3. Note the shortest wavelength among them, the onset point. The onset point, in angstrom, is 5256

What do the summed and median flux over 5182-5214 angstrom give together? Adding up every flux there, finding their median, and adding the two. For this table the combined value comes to 142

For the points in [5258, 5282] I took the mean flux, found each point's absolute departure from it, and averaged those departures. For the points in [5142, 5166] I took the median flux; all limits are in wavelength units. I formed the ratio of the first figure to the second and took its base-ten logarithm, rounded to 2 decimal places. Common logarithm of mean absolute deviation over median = -1.43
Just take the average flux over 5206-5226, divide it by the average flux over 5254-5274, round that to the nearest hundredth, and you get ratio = 1.06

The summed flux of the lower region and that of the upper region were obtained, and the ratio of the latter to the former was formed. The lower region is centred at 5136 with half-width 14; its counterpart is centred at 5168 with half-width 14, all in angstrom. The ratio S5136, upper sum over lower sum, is 0.99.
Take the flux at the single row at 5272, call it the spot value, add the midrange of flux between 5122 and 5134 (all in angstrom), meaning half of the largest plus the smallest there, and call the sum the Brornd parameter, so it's 31.9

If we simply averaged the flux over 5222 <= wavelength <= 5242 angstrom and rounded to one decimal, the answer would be 16.6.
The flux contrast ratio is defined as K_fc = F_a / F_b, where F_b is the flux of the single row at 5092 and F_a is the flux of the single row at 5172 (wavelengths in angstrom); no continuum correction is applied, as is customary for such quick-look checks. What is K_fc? 0.88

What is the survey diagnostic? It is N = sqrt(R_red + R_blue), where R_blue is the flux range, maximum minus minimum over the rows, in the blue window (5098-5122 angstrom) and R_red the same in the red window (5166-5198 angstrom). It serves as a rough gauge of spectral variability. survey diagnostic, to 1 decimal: 2.3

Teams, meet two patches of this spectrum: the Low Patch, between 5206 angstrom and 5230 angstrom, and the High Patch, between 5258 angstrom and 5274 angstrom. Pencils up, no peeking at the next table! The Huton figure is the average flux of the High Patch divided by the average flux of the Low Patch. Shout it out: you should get 0.94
